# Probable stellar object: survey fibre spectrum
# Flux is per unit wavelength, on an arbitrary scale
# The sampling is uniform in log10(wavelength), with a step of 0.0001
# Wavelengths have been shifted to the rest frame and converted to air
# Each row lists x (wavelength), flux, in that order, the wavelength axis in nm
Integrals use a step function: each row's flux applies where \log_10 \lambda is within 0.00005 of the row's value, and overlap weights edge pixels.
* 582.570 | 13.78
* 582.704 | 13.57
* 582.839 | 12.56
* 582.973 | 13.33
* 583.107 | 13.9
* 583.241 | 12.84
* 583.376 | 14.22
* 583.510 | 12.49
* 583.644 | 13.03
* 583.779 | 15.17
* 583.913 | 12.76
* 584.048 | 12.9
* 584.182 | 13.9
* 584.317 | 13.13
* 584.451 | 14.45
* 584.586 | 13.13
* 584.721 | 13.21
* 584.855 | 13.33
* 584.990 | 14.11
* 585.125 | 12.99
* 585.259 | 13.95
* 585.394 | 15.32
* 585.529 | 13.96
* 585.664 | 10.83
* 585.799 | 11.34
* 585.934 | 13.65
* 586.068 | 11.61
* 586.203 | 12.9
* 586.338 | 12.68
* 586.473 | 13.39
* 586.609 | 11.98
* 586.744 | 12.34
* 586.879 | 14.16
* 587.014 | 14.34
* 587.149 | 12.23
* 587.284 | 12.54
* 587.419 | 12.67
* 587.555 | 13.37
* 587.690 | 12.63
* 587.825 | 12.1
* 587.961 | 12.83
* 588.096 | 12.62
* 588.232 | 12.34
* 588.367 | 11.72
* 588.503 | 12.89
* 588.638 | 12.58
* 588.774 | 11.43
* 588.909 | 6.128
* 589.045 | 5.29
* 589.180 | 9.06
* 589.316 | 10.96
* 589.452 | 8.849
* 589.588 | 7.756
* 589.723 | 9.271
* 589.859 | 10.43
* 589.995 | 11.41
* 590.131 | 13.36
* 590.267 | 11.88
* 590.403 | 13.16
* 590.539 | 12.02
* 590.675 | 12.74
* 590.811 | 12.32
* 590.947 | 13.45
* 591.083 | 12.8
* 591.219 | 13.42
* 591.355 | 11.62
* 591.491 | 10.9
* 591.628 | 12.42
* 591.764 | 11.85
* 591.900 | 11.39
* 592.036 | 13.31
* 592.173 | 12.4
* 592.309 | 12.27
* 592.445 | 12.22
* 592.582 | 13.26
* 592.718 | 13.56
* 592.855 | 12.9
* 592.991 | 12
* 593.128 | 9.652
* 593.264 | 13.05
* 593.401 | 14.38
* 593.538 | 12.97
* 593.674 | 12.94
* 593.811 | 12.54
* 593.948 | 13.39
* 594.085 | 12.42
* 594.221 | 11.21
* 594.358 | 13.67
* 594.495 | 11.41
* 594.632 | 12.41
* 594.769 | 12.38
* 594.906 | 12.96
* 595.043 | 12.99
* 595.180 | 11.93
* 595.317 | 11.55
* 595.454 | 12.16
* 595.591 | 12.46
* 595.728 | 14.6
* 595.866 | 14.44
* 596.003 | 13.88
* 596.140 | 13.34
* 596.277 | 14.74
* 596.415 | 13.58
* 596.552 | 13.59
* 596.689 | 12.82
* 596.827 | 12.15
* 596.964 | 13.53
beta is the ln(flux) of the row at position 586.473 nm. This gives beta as 2.59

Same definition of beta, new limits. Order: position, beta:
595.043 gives 2.56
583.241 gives 2.55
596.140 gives 2.59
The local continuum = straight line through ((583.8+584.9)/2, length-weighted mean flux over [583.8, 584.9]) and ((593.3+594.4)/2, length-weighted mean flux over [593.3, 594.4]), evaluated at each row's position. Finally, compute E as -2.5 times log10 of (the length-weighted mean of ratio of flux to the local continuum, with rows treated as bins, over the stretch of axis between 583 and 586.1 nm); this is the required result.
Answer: 0.01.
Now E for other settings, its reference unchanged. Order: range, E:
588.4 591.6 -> 0.19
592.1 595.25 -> 0.03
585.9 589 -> 0.08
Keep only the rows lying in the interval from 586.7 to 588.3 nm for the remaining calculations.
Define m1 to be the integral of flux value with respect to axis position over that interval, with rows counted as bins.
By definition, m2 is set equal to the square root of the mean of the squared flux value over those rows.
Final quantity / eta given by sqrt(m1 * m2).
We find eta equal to 16.3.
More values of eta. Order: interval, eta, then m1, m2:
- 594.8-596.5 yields 17.3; 22.4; 13.3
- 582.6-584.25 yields 17.2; 22.1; 13.4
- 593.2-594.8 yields 16.1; 20.4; 12.8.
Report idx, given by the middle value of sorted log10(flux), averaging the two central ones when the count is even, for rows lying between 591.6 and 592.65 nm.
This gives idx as 1.09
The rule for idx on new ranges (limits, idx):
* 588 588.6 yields 1.10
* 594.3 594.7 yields 1.09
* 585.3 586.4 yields 1.11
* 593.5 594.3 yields 1.11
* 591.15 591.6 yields 1.07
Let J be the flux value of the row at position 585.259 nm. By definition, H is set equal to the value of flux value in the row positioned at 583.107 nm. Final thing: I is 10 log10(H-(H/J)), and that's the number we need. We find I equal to 11.1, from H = 13.9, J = 13.95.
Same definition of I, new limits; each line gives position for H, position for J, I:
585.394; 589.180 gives 11.3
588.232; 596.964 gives 10.6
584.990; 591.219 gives 11.2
